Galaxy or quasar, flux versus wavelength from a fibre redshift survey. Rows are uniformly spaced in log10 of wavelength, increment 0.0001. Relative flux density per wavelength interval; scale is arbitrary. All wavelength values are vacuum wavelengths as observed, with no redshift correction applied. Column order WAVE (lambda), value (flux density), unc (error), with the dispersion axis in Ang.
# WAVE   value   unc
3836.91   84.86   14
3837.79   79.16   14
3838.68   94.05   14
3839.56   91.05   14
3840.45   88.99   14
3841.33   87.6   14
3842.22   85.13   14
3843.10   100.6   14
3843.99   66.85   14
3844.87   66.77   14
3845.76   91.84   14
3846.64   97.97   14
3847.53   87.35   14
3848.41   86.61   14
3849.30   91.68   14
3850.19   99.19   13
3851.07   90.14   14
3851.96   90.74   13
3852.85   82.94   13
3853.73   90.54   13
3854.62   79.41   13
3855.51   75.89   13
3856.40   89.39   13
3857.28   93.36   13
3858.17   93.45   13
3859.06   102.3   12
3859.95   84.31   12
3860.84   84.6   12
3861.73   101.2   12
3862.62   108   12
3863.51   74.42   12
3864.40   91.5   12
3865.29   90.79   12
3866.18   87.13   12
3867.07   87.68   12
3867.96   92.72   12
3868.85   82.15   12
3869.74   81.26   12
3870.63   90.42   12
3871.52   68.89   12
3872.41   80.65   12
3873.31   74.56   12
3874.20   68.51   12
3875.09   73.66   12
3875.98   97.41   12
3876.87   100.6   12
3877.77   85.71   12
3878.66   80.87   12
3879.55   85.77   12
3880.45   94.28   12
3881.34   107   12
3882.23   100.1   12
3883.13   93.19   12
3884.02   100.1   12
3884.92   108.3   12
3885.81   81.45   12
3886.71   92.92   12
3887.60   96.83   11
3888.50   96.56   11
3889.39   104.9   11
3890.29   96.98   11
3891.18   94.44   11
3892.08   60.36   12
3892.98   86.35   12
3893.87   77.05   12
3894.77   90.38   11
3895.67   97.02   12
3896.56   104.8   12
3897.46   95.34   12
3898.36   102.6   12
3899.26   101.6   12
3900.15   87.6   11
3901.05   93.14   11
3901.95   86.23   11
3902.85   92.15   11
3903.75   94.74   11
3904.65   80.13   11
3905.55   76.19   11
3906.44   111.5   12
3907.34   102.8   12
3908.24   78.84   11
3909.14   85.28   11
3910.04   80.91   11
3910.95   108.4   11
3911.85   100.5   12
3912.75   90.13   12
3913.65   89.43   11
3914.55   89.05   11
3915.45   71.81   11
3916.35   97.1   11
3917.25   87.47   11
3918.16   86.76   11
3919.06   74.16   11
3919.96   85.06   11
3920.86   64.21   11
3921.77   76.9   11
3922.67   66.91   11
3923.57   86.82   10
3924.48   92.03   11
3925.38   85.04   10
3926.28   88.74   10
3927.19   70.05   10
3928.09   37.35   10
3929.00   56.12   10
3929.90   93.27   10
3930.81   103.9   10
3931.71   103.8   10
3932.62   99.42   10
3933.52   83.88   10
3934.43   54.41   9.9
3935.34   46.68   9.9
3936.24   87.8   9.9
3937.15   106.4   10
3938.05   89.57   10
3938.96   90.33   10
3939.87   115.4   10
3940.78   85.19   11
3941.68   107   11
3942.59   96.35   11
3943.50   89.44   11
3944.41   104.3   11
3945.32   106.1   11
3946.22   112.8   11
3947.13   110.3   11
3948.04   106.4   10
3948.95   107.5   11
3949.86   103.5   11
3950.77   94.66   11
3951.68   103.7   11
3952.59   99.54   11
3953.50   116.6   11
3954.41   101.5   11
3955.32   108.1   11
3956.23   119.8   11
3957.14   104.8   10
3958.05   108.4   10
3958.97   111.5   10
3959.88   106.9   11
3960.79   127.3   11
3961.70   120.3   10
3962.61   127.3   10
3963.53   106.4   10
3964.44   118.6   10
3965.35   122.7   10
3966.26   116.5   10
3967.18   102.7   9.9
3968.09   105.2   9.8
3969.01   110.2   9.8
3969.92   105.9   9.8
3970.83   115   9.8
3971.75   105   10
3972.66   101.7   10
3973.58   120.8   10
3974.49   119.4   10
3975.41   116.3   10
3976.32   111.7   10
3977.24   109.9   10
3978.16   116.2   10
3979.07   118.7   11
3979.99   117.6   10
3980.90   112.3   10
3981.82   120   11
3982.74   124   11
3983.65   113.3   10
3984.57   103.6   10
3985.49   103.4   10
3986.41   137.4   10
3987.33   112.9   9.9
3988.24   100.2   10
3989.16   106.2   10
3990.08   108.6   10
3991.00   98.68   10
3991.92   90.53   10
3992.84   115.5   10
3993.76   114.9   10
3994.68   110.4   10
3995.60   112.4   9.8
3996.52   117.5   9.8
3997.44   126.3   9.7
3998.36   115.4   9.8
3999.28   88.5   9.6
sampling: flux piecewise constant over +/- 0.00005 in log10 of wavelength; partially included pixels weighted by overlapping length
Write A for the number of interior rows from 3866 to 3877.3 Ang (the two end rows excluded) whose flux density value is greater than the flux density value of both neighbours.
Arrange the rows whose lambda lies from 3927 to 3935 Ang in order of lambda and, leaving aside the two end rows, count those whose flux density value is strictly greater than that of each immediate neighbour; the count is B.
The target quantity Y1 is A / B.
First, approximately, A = 3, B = 1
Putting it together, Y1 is 3.0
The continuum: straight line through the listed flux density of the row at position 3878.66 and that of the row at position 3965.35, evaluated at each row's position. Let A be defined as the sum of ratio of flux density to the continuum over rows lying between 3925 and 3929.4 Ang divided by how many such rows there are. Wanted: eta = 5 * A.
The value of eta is 3.24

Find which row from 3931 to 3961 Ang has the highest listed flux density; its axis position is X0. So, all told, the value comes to 3960.79 Ang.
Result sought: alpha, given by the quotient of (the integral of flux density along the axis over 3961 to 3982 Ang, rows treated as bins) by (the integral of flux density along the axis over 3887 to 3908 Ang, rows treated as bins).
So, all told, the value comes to 1.23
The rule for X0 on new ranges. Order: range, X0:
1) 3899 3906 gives 3899.26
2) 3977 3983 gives 3982.74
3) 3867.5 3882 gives 3881.34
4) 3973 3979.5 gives 3973.58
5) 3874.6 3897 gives 3884.92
